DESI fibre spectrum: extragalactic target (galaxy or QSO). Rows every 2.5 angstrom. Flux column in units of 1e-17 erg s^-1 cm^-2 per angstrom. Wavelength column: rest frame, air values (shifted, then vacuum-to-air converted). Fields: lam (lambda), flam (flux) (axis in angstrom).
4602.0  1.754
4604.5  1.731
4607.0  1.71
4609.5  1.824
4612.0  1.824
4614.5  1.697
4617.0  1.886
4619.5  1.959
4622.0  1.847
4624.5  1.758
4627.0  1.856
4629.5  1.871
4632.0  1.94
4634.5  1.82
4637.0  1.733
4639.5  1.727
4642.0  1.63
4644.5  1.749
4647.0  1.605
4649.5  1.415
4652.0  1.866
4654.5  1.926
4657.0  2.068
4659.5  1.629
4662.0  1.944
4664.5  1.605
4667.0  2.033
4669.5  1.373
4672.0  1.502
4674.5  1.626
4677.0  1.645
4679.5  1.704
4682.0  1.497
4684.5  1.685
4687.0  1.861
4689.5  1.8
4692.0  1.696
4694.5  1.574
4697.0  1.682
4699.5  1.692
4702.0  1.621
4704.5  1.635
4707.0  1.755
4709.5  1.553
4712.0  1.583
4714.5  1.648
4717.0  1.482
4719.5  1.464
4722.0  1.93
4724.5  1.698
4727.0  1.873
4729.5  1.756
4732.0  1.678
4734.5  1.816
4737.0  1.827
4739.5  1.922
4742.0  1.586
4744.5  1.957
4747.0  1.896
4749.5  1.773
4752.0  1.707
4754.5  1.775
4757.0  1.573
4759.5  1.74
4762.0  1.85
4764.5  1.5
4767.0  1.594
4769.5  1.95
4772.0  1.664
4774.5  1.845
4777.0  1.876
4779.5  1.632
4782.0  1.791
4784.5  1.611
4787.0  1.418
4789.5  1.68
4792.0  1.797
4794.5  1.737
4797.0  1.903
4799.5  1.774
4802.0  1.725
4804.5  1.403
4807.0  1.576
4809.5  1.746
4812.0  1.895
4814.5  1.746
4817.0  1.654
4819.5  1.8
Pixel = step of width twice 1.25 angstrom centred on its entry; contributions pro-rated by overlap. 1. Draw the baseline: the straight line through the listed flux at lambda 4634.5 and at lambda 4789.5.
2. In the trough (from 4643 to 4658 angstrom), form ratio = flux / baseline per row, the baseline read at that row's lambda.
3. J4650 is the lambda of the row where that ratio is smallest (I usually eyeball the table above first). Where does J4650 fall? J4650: 4649.5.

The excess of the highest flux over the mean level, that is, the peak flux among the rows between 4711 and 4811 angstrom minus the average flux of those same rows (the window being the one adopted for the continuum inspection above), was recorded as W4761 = 0.24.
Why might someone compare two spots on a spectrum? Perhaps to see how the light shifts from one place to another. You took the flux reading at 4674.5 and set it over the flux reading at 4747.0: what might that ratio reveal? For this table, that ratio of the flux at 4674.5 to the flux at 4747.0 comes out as 0.86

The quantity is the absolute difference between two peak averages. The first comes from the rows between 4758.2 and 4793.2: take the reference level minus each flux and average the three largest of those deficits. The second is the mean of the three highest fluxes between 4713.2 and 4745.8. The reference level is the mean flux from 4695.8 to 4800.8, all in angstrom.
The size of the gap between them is 1.72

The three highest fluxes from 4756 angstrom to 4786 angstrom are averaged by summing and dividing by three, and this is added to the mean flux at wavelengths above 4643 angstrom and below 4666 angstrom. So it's 3.65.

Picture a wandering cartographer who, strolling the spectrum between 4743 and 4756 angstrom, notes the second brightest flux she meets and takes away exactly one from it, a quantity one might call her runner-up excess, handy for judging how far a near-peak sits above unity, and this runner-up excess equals 0.90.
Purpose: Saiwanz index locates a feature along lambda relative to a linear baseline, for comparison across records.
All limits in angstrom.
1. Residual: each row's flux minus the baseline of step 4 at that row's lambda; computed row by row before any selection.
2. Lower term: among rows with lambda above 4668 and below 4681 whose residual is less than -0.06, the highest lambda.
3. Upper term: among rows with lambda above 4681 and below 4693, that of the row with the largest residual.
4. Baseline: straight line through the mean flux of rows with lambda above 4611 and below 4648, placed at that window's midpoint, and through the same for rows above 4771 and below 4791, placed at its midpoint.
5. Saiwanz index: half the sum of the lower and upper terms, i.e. 4682.0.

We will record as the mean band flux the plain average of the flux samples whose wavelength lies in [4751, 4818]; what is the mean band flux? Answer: 1.71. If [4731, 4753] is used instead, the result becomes 1.80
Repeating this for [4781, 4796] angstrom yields 1.67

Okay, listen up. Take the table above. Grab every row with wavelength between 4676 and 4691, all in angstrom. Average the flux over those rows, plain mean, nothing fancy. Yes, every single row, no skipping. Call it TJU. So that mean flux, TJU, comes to 1.70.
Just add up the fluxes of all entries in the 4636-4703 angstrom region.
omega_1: 46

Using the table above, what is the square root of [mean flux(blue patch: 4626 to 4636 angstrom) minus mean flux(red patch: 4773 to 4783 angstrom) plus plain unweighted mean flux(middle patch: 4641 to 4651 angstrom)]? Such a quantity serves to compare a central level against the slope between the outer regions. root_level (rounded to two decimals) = 1.30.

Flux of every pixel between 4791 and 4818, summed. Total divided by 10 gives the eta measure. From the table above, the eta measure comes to 1.90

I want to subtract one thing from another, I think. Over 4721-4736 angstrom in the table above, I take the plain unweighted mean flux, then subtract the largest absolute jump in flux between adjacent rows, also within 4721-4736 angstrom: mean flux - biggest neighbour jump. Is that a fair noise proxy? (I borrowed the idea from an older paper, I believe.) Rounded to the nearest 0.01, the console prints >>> 1.56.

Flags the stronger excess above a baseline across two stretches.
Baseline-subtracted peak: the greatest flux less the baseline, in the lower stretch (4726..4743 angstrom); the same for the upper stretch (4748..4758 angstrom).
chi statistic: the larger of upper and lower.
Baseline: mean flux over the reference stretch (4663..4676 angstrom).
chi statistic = 0.29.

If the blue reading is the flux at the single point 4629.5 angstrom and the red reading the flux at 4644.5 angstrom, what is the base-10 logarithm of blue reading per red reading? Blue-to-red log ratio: 0.03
